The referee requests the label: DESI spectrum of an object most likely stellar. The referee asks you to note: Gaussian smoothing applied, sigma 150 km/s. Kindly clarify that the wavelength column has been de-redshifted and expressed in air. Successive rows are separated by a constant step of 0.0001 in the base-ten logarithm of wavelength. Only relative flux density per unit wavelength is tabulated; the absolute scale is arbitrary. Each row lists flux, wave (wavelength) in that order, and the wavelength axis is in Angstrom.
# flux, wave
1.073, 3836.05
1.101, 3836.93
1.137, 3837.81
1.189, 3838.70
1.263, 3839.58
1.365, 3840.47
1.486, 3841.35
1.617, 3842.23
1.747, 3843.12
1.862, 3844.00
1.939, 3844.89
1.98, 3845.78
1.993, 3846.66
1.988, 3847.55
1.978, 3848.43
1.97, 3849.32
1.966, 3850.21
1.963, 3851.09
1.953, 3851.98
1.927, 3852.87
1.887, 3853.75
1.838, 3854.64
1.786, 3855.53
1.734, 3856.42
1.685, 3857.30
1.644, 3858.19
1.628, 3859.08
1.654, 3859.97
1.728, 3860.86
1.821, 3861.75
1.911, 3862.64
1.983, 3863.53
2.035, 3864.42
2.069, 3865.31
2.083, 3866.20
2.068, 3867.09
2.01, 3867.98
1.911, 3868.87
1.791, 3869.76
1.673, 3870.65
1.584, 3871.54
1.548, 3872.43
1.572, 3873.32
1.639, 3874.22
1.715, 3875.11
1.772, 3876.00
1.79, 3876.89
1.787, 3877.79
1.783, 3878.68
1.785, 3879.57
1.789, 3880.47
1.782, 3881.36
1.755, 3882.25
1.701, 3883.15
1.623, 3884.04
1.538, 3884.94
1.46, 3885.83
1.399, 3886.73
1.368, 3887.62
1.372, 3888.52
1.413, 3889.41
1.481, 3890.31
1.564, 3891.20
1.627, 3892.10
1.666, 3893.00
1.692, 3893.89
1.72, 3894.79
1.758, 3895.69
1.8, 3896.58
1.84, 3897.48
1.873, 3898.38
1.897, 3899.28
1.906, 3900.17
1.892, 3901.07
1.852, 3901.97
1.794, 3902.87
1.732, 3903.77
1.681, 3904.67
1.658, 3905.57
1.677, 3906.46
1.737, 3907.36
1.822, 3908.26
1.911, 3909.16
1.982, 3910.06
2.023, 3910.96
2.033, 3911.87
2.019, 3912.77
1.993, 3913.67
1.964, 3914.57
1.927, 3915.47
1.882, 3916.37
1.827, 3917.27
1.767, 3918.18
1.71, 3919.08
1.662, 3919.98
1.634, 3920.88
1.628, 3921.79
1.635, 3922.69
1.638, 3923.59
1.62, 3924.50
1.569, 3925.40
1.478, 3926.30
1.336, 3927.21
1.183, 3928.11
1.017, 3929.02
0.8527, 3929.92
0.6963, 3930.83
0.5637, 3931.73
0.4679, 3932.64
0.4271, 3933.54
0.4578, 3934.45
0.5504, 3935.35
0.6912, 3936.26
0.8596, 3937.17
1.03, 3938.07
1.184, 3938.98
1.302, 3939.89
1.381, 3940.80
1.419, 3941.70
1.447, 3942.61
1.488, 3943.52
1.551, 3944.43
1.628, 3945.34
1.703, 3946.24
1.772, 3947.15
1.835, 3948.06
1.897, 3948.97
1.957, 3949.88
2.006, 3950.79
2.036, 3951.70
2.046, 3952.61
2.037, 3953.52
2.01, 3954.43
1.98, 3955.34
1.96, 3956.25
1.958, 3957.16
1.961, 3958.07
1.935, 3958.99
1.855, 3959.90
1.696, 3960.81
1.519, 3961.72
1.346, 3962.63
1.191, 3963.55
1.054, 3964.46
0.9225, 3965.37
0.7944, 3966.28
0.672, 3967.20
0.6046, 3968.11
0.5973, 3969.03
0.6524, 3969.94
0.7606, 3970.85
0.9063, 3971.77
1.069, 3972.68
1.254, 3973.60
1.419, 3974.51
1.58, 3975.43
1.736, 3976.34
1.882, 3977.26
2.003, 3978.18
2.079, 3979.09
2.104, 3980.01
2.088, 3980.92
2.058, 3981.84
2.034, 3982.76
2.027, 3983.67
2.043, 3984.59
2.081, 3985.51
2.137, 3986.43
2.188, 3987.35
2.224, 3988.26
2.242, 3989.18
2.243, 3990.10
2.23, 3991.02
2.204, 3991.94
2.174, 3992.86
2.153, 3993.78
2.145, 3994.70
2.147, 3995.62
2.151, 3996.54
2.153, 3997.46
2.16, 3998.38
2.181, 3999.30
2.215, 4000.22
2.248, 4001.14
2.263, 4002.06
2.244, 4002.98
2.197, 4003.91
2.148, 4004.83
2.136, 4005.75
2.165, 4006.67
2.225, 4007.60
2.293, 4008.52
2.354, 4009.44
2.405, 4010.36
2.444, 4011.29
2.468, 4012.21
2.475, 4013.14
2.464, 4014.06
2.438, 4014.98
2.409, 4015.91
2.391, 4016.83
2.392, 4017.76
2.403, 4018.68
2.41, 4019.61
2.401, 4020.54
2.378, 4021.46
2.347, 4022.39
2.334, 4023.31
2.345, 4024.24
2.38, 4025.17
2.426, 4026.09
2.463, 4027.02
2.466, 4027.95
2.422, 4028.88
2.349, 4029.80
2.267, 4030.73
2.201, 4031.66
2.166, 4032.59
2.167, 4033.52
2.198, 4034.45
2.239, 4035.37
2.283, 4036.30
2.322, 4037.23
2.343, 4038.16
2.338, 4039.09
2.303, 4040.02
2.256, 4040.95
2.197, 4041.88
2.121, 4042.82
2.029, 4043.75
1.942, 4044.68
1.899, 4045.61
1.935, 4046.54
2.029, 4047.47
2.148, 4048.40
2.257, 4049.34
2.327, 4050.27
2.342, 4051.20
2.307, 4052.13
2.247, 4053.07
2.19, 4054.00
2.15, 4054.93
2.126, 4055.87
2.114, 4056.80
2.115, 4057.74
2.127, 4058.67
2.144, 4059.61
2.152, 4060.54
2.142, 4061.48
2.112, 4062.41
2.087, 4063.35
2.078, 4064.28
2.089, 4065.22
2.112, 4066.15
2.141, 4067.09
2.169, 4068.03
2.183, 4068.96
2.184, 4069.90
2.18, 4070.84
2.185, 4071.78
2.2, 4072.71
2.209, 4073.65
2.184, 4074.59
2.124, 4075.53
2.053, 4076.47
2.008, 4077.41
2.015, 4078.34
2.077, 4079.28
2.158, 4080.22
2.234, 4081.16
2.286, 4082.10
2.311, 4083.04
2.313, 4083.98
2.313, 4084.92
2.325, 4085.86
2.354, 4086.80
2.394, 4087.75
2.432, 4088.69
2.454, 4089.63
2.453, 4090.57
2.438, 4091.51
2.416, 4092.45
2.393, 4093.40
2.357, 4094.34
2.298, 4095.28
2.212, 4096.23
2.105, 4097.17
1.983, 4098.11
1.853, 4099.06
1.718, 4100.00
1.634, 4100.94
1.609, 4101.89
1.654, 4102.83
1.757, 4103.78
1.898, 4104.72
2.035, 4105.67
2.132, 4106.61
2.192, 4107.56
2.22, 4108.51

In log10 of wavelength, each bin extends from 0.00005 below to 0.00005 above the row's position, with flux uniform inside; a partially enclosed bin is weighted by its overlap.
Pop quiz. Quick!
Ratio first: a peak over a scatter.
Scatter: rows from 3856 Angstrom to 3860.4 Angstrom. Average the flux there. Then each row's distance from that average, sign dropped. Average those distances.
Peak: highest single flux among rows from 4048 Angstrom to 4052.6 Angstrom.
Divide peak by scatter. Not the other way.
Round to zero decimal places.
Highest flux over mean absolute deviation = 72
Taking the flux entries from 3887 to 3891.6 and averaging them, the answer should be 1.4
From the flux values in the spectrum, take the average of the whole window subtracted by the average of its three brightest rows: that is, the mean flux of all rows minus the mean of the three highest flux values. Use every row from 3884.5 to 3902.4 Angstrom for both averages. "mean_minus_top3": -0.242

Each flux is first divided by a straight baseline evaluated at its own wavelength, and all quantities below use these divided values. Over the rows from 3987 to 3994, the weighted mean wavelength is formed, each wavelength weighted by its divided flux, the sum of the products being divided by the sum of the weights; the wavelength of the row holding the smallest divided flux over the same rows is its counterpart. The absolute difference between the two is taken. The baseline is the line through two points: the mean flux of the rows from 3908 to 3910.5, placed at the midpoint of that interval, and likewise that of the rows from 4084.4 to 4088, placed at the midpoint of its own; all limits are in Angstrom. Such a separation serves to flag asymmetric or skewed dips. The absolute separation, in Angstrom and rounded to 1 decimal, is 3.2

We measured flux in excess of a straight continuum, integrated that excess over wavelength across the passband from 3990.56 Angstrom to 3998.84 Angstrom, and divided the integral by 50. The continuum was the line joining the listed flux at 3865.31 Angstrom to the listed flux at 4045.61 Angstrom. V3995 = 0.04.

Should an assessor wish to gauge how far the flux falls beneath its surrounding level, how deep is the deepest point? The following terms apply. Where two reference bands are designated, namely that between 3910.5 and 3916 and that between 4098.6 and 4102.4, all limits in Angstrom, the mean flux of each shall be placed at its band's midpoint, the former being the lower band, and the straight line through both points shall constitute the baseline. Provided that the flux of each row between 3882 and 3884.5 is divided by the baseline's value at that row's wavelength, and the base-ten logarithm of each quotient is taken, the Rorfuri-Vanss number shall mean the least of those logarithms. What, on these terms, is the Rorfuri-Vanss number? -0.10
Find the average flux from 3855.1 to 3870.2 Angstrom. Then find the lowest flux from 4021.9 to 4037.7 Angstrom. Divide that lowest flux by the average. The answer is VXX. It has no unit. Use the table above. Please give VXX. 1.17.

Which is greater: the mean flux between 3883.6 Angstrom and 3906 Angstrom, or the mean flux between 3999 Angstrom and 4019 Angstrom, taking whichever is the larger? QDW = 2.32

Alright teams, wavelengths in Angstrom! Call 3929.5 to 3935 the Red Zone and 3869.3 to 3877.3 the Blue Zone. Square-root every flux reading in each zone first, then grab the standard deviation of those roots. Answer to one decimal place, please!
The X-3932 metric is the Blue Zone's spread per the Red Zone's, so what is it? 0.4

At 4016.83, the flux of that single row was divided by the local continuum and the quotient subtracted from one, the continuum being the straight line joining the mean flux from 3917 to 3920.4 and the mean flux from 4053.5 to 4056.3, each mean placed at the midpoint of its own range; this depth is -0.17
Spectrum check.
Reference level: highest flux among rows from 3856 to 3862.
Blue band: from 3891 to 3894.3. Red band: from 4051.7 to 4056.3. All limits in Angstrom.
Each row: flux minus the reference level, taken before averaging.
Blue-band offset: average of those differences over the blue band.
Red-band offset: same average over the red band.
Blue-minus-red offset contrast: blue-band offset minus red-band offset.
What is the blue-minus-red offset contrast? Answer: -0.6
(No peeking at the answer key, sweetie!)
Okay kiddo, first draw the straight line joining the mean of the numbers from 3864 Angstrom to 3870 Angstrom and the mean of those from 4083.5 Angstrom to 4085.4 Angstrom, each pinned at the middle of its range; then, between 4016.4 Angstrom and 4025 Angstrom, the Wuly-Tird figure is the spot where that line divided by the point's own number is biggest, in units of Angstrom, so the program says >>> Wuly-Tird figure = 4023.31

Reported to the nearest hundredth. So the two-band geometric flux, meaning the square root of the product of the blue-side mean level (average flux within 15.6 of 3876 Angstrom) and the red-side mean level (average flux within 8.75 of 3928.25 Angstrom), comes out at 1.38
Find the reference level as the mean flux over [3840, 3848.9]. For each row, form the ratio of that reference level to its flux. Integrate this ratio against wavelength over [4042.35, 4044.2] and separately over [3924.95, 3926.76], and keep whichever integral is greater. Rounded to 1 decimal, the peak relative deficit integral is 2.1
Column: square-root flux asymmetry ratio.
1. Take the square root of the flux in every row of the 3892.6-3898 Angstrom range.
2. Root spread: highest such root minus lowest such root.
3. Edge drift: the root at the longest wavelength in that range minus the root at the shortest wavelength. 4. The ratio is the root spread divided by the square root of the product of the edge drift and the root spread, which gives 1.0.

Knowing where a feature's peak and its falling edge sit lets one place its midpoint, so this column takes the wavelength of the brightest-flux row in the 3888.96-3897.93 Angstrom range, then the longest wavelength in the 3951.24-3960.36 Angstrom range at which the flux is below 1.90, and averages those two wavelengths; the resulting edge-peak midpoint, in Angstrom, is 3928.7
